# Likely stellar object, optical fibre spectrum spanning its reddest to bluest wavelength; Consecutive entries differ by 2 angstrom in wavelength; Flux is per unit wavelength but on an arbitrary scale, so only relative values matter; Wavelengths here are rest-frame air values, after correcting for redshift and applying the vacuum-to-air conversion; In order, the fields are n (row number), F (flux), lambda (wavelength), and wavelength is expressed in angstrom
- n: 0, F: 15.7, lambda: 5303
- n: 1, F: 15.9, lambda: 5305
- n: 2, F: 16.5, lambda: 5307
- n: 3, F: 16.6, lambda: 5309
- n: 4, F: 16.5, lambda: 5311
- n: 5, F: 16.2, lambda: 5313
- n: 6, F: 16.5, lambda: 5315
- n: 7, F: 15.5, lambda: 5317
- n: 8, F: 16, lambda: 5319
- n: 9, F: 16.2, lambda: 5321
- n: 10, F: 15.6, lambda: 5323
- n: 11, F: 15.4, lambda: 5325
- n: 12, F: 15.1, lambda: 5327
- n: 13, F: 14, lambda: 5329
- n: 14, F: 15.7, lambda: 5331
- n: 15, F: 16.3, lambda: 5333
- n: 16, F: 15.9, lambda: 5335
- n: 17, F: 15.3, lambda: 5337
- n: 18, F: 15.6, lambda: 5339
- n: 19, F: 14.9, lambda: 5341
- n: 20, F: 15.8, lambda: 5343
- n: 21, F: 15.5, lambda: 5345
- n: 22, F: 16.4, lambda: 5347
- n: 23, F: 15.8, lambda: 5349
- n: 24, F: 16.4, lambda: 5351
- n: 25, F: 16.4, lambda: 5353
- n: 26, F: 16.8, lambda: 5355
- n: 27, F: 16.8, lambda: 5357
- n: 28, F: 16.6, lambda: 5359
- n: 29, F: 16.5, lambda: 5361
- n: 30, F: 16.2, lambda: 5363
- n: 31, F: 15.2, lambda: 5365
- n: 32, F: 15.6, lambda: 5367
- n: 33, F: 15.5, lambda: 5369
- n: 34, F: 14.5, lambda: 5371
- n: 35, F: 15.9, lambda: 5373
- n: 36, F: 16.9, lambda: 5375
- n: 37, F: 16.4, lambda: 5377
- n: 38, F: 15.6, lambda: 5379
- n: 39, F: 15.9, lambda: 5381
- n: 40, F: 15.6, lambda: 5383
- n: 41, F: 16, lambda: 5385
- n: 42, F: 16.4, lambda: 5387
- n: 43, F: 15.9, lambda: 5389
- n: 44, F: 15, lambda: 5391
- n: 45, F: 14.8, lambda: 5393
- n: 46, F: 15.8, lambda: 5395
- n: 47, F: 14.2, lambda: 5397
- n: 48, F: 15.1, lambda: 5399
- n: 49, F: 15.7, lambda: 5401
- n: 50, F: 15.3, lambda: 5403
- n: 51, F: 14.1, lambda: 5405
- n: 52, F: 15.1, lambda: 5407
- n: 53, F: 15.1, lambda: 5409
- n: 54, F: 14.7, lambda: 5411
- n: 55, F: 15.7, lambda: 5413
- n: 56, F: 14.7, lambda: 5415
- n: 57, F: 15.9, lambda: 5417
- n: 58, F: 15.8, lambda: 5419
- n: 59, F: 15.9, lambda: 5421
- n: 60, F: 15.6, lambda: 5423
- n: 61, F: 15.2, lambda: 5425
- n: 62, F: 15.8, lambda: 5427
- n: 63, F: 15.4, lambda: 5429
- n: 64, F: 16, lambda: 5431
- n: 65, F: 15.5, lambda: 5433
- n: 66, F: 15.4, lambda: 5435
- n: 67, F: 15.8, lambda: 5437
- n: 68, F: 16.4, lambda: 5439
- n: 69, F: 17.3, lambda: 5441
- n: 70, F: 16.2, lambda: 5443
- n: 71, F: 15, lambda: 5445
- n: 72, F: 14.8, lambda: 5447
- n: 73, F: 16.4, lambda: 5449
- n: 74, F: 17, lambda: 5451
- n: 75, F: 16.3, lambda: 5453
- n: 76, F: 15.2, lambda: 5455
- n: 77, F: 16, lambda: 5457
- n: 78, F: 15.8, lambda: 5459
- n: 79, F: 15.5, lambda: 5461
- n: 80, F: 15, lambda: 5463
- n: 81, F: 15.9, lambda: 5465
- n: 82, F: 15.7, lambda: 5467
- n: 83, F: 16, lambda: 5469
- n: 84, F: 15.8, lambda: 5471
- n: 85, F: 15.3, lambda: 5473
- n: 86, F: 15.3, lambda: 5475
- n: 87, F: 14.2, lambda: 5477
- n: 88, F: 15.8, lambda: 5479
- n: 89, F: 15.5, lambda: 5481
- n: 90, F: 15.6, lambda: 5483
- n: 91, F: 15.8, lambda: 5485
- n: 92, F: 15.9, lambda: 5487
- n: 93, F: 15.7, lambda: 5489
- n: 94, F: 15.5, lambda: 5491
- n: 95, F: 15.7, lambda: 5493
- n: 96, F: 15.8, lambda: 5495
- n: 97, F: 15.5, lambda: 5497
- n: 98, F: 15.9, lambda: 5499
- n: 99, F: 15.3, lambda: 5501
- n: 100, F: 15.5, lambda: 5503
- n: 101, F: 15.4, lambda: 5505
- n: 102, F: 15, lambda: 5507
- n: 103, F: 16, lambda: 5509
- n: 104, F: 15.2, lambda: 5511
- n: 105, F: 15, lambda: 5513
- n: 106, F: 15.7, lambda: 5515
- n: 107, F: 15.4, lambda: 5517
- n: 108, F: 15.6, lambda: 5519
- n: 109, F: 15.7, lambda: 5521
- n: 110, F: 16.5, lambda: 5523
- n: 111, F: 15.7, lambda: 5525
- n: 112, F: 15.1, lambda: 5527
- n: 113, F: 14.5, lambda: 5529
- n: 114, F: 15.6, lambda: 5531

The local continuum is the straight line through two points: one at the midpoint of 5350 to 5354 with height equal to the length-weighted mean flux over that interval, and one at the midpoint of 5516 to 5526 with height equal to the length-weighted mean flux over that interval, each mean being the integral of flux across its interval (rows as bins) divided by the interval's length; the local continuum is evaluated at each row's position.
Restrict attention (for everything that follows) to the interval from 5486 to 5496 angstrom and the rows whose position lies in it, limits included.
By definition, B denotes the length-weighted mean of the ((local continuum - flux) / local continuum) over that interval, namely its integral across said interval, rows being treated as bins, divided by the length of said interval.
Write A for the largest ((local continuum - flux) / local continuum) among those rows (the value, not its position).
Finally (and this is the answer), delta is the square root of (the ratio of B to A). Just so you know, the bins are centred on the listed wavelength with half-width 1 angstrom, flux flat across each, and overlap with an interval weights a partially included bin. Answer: 0.66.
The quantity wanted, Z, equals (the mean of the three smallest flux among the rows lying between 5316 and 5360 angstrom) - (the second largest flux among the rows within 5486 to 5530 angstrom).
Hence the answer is -1.33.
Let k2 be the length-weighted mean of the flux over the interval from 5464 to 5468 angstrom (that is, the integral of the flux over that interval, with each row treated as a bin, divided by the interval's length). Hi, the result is 15.8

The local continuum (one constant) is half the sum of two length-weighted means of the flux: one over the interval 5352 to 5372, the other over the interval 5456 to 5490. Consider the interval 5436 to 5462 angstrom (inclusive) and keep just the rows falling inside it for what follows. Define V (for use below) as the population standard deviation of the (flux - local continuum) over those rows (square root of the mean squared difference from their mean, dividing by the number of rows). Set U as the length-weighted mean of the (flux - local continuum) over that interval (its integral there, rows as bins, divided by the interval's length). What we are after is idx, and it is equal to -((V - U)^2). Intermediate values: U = 0.18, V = 0.71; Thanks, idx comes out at -0.28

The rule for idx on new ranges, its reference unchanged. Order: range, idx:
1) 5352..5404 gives -0.50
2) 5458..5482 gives -0.62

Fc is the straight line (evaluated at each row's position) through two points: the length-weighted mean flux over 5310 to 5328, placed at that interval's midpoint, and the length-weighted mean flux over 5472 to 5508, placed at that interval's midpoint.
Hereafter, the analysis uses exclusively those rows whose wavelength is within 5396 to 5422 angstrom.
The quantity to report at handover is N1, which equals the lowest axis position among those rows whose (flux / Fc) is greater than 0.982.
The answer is 5401 angstrom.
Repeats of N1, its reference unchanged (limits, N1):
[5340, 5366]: 5343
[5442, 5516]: 5443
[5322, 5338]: 5323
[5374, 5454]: 5375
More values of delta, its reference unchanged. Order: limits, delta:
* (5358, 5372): 0.58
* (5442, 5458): 0.38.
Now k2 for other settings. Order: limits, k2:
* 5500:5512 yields 15.4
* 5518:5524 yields 15.9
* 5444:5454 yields 15.9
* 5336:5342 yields 15.3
